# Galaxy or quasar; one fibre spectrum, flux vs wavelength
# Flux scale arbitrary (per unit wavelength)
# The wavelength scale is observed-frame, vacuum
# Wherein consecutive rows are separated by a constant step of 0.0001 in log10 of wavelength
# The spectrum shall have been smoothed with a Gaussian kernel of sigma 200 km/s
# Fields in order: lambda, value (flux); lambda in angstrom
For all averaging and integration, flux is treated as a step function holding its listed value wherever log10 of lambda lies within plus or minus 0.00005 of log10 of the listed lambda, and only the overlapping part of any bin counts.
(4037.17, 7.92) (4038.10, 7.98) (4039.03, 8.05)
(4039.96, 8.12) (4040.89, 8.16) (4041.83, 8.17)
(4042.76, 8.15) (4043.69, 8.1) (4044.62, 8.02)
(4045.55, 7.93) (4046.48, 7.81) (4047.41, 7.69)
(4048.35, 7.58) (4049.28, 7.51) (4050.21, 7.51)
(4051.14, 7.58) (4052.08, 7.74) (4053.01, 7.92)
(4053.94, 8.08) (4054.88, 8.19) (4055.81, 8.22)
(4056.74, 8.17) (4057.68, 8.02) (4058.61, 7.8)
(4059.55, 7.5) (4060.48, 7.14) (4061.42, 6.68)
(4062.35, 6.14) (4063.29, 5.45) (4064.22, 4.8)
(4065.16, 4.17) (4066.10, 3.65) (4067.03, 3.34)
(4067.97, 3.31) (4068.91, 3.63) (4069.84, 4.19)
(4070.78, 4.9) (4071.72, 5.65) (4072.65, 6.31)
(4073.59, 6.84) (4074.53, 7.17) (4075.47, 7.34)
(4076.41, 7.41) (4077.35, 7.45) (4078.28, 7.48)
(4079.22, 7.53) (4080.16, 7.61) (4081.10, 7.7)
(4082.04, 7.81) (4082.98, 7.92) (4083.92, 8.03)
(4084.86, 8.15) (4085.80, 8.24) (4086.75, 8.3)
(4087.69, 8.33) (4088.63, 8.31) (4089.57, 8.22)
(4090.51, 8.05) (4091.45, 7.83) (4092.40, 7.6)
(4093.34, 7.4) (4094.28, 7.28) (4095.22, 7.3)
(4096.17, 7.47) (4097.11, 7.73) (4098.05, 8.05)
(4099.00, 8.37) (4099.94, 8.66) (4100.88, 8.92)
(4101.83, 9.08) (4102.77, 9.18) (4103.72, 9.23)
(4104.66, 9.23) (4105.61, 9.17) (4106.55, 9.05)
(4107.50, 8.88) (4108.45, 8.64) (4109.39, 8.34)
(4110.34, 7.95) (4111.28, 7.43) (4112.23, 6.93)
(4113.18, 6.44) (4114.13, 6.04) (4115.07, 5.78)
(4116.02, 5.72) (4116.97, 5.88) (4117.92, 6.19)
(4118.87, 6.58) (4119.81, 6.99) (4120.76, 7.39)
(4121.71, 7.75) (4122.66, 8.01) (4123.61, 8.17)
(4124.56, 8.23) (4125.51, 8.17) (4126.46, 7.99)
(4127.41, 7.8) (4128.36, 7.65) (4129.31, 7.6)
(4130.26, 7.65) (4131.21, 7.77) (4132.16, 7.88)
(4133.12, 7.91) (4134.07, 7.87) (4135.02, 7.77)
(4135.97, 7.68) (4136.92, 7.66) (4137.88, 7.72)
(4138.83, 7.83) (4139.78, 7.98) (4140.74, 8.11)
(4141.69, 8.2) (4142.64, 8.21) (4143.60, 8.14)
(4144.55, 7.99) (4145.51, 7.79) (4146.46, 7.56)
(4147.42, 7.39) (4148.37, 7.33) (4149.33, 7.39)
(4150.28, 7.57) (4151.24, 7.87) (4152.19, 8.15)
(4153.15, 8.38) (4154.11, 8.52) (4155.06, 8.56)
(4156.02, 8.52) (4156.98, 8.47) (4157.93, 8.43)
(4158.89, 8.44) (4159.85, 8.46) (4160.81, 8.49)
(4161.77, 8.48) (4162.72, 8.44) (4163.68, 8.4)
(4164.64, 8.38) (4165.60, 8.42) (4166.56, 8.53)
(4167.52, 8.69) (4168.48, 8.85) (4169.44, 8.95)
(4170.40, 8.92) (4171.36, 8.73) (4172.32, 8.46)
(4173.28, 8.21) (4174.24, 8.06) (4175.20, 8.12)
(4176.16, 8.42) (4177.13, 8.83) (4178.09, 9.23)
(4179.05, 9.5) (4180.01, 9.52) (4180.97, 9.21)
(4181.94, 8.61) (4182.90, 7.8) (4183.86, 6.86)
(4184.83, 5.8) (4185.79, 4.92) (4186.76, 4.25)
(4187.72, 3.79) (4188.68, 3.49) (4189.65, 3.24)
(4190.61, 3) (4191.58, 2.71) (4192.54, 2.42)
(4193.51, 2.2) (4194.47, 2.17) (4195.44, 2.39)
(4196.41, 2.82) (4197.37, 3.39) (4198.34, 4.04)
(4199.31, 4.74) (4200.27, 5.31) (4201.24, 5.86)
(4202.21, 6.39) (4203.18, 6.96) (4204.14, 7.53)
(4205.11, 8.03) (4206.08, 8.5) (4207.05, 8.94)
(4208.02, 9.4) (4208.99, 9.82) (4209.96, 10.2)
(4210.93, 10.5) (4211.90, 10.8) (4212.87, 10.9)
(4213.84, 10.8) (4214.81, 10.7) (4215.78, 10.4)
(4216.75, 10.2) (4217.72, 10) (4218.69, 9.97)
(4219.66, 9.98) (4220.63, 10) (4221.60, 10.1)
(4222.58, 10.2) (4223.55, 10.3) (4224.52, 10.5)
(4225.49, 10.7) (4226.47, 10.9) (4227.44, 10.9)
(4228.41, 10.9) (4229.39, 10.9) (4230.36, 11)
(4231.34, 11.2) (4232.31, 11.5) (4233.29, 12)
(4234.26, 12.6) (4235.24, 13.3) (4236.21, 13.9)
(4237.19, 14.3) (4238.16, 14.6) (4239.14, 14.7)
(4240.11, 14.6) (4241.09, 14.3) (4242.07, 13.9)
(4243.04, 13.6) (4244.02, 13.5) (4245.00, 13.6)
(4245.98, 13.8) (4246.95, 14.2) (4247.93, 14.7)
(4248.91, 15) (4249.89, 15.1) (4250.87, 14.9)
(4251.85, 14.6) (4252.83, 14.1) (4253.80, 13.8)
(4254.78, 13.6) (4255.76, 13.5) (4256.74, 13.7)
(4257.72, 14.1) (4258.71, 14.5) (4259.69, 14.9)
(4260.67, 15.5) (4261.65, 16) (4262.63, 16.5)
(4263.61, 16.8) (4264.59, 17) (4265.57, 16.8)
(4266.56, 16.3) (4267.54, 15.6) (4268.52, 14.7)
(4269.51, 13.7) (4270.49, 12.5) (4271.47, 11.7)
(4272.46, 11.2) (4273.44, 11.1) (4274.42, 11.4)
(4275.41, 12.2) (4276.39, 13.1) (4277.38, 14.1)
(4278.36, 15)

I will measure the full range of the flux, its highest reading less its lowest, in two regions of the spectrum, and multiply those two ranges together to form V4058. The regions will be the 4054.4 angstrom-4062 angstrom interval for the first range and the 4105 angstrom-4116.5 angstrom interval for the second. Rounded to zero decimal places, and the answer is 5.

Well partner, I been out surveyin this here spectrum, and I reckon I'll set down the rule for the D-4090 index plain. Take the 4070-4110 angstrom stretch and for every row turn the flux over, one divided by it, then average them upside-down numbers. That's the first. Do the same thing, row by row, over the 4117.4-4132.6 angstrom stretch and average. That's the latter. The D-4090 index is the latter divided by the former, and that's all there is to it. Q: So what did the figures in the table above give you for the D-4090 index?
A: 1.0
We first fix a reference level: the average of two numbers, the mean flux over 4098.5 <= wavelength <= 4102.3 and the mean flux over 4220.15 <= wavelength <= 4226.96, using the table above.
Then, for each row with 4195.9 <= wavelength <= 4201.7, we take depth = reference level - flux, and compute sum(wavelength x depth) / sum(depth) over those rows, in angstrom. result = 4198.5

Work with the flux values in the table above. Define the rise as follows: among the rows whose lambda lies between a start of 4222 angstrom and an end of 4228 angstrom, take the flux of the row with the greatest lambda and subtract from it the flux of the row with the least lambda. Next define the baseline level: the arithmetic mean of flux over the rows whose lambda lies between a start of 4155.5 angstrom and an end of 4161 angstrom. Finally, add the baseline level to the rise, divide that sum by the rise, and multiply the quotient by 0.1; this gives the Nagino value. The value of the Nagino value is 1.3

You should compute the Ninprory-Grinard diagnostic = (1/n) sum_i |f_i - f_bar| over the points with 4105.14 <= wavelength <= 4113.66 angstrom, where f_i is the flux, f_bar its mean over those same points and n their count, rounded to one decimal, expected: 0.8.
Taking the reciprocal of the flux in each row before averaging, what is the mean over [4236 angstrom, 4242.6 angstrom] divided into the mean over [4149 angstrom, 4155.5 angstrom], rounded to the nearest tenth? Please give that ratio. 1.8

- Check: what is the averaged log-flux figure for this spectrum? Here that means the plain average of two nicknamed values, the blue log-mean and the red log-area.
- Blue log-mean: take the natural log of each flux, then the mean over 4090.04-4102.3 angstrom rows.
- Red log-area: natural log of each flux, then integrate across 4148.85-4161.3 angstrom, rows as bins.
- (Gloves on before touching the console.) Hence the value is 14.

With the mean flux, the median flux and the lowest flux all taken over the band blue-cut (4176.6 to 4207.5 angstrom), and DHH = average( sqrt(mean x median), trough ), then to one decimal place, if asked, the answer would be 3.9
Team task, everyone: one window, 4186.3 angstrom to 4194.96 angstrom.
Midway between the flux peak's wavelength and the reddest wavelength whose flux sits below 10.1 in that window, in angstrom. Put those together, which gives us 4190.6 angstrom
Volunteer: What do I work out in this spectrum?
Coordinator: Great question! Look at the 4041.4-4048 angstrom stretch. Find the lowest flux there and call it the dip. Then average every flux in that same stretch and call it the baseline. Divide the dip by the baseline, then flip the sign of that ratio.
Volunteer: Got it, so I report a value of -0.96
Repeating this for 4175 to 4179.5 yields -0.92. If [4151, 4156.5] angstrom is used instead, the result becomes -0.94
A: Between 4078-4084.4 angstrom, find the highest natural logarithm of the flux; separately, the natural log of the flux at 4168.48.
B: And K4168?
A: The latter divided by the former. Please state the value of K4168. 1.05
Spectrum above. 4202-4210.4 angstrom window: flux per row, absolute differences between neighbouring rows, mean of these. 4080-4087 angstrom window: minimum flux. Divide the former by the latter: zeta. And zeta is 0.063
